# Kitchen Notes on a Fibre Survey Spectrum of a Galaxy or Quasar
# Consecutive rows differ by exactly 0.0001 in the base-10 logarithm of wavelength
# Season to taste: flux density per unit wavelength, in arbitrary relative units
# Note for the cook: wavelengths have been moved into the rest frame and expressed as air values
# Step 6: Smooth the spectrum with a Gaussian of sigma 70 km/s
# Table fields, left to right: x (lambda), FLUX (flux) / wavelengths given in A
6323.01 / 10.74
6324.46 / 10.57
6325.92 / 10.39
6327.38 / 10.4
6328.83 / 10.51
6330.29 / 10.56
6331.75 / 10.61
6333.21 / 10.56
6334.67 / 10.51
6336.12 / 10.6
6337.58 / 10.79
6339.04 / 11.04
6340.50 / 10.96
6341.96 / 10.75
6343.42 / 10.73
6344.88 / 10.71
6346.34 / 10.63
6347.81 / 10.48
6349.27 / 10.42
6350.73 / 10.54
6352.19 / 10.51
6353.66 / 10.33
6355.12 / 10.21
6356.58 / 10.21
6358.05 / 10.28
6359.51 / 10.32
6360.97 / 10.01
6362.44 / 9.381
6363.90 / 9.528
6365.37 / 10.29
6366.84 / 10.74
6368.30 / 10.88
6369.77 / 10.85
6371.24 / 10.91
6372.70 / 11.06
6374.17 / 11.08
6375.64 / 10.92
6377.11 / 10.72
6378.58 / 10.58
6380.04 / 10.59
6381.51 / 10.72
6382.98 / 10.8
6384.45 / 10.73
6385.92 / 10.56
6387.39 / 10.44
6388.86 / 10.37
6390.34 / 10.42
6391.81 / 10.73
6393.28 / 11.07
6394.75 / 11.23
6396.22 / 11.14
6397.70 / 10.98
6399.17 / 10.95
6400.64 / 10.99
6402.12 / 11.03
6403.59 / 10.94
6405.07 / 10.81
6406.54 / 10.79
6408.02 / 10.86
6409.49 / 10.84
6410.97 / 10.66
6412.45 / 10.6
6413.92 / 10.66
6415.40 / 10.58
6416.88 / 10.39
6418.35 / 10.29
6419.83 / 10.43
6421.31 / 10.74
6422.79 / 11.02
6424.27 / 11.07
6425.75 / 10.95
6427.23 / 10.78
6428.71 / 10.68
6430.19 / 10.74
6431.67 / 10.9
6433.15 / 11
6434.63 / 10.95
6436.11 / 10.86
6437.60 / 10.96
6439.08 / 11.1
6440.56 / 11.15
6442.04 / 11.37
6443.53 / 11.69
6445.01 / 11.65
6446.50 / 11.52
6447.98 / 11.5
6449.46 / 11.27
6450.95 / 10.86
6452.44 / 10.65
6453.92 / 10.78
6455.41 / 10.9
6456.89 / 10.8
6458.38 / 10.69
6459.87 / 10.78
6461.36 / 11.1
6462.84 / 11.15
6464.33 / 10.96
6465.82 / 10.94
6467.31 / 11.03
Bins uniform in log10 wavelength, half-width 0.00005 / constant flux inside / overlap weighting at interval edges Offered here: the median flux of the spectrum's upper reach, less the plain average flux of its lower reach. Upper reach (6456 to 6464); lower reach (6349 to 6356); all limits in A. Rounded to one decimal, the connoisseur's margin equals 0.4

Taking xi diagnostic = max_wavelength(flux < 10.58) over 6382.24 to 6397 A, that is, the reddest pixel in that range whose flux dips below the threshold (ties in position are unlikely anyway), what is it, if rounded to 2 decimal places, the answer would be 6390.34 A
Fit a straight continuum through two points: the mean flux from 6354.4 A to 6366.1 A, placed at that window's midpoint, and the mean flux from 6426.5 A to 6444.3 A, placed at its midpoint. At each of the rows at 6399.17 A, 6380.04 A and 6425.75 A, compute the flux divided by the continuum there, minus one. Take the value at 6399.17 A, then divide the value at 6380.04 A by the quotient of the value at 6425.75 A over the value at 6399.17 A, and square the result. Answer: 0.04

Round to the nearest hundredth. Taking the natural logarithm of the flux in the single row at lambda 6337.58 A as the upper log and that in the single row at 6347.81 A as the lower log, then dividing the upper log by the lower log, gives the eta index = 1.01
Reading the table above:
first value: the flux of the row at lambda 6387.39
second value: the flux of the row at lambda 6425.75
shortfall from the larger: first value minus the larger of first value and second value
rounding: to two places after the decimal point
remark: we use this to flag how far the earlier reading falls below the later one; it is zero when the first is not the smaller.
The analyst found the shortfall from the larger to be -0.51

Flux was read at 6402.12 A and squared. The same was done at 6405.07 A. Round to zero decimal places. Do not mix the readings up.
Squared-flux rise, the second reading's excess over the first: -5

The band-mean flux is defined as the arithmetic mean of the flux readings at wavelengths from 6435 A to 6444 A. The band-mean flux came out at 11.2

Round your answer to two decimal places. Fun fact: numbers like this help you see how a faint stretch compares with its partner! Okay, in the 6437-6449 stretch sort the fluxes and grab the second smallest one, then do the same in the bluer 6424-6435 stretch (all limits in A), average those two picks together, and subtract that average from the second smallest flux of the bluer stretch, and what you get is -0.18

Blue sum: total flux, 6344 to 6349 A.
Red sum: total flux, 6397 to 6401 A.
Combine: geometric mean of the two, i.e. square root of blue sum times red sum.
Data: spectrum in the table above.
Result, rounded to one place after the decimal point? 32.4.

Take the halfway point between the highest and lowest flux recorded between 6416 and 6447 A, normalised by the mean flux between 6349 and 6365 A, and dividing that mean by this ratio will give 9.4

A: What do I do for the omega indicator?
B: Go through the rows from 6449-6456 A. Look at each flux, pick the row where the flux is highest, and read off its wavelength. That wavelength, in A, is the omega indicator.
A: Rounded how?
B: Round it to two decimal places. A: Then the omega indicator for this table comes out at 6449.46 A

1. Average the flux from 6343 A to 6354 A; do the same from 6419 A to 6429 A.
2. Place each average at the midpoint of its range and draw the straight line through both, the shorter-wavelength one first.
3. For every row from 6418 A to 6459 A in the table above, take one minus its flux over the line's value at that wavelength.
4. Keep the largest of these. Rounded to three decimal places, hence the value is 0.046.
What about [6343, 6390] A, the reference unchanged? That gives 0.114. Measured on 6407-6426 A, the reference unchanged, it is 0.046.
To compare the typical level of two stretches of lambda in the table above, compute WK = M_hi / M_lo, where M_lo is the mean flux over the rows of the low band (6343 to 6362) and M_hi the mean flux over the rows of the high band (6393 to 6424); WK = 1.04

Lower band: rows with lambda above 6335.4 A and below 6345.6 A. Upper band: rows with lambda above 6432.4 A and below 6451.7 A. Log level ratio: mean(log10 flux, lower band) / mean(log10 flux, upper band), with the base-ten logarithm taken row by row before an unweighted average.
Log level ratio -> 0.98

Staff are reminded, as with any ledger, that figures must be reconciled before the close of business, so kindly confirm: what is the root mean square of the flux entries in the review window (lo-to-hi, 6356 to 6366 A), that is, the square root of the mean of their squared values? 10.0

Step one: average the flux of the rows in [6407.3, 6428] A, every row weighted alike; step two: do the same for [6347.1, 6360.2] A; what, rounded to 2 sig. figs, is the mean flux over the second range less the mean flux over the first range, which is -0.34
